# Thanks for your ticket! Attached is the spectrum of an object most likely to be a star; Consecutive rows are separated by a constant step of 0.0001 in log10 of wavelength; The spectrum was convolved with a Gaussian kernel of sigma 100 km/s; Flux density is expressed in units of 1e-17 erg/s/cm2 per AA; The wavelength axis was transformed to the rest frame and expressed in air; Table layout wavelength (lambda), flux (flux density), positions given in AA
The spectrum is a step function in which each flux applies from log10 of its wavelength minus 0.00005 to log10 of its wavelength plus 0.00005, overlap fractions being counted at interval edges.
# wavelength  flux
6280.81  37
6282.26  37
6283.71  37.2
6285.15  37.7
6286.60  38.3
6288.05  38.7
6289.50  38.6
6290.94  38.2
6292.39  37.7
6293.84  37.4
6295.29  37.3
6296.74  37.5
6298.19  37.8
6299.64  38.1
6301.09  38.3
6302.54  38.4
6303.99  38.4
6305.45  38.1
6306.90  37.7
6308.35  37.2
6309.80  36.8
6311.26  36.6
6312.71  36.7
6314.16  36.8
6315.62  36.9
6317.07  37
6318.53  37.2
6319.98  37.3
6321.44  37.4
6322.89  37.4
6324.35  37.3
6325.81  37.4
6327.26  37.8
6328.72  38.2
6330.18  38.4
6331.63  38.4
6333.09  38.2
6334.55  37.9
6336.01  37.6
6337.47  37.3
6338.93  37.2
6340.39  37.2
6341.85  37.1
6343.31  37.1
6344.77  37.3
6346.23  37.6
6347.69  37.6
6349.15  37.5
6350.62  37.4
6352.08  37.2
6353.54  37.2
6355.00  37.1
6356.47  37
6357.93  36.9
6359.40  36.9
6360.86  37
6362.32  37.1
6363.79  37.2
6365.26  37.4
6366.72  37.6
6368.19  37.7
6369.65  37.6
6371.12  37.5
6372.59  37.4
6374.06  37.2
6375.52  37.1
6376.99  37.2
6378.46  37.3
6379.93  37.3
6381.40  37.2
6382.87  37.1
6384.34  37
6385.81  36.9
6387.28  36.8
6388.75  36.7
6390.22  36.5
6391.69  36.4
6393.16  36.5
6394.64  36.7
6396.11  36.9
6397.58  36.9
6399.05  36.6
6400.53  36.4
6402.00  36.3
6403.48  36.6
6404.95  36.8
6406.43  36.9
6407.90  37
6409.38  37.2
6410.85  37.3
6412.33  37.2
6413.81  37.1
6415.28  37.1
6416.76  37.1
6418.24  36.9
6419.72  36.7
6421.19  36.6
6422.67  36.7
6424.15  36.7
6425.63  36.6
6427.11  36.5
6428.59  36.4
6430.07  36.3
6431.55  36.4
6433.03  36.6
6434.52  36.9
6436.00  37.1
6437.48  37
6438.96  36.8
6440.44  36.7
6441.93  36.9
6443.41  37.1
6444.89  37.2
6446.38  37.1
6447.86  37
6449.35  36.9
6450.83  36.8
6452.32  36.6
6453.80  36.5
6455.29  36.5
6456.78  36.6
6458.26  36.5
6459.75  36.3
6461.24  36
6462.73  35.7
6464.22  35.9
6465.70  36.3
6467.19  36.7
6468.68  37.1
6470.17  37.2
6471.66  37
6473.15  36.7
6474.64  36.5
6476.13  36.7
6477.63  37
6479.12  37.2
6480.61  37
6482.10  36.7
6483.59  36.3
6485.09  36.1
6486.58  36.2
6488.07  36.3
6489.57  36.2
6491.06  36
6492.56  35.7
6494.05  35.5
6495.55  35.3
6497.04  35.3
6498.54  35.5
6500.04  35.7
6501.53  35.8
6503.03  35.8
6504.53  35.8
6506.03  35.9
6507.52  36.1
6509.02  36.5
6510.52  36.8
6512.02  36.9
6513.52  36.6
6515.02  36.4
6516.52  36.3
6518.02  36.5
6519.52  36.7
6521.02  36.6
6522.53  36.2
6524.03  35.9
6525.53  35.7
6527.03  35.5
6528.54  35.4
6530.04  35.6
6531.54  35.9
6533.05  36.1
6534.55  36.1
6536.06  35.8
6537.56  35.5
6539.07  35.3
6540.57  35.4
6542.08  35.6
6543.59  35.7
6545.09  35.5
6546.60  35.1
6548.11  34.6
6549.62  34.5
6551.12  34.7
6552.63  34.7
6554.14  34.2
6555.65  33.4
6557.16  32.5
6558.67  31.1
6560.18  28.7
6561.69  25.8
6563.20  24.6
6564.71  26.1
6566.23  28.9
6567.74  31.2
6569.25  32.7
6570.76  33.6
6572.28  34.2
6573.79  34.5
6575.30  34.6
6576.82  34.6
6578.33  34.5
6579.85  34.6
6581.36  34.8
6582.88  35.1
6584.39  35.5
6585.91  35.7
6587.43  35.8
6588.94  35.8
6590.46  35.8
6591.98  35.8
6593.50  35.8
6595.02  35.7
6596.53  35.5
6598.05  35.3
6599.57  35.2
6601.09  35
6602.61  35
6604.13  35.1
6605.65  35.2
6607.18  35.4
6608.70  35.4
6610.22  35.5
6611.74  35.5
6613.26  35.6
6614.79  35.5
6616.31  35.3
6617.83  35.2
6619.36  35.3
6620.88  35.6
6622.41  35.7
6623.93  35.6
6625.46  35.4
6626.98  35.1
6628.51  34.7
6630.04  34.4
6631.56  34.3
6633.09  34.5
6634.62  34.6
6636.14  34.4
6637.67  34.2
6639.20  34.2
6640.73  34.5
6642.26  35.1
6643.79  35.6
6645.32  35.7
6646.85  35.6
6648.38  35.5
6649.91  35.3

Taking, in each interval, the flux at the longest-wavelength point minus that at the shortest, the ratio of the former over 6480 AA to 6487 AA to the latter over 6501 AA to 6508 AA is -2.7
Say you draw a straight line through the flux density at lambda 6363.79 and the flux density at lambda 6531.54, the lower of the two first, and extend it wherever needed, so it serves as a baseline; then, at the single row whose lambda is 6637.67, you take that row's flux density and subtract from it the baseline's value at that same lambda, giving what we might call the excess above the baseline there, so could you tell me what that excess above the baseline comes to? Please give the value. -0.9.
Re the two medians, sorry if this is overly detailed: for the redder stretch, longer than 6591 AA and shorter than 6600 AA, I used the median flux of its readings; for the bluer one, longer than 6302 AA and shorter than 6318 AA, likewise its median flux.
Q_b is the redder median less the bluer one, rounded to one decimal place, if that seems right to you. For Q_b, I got -1.4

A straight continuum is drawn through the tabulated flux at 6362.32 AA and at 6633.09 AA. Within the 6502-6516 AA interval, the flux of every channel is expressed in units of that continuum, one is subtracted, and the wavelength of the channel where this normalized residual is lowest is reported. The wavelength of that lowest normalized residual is 6503.03 AA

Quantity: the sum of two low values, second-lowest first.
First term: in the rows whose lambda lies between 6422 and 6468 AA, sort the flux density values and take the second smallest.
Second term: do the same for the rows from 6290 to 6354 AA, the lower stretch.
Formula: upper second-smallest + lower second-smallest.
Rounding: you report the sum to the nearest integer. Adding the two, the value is 73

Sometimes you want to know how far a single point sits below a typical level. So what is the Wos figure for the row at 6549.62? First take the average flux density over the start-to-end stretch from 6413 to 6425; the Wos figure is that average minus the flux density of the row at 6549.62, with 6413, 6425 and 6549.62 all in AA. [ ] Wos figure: 2.4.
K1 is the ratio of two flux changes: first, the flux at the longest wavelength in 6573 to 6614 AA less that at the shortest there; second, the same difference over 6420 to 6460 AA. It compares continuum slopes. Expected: -3.7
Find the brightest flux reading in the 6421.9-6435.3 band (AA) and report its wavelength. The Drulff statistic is 6434.52 AA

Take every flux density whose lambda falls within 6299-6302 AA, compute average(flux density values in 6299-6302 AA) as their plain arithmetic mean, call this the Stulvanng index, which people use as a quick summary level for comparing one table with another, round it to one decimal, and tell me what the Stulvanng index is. 38.2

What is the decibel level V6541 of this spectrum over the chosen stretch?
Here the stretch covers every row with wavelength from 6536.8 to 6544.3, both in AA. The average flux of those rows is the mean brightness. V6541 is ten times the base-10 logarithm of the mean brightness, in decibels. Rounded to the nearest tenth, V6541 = 15.5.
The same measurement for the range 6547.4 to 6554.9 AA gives 15.4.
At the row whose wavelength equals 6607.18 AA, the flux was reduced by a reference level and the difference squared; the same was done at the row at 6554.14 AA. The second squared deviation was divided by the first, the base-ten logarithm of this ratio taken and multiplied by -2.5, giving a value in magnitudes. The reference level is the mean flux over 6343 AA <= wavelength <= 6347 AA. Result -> -1.0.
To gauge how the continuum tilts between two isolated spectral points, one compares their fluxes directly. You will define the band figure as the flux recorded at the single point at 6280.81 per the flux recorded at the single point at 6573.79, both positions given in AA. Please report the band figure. 1.07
